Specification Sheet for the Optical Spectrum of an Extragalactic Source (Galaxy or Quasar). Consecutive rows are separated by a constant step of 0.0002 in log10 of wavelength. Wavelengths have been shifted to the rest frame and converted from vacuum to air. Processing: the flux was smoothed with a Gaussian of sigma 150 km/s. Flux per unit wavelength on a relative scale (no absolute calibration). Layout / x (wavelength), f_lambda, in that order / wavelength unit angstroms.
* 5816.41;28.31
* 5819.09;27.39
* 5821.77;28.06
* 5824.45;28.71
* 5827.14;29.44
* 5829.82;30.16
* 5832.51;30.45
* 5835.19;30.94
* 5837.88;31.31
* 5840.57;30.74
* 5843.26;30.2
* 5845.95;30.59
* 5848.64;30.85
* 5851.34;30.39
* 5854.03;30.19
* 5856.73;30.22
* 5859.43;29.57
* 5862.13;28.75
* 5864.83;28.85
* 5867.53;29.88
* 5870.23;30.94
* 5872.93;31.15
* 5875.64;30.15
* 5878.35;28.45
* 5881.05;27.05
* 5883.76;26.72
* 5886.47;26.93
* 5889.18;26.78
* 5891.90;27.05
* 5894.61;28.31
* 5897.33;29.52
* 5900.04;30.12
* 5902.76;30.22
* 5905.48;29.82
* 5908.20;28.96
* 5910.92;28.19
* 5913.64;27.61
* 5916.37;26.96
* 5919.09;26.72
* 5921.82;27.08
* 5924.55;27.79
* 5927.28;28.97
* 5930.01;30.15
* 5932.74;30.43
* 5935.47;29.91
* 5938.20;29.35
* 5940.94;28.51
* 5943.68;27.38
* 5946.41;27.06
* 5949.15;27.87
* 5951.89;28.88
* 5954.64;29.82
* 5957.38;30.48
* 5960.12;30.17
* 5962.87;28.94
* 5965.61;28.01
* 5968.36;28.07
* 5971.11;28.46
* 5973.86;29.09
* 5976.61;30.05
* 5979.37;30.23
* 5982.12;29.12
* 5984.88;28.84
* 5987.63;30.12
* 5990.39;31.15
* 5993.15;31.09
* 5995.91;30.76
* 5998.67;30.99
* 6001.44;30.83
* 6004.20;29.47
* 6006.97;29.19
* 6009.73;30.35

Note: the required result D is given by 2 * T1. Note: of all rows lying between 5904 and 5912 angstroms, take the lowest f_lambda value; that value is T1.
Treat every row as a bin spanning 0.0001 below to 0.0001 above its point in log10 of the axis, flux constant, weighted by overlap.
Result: 56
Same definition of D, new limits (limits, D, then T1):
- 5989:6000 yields 62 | 30.76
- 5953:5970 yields 56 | 28.01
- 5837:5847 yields 60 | 30.2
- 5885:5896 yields 54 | 26.78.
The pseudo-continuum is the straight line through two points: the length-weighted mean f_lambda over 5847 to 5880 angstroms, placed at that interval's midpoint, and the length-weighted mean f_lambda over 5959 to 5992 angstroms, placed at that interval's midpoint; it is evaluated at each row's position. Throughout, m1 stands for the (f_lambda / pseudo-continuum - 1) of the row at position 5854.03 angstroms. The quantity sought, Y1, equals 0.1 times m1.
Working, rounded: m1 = 0.007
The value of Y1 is 0.0007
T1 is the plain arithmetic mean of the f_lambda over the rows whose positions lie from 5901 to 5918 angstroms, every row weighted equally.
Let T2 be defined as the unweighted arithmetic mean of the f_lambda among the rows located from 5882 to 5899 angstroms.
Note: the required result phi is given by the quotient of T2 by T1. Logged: 0.96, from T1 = 28.6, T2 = 27.6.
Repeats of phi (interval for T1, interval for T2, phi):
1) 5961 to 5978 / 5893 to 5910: 1.03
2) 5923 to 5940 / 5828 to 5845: 1.04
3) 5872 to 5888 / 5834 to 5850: 1.08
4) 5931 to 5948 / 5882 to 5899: 0.96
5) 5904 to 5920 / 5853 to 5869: 1.05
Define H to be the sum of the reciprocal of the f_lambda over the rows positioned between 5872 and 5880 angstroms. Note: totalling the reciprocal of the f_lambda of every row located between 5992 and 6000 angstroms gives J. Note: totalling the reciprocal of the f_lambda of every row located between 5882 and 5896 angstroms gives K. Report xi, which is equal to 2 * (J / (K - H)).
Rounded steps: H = 0.100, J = 0.097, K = 0.18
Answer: 2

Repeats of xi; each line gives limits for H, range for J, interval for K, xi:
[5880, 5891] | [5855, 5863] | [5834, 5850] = 4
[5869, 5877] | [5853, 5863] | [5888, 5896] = 22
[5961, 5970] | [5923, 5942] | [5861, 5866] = -13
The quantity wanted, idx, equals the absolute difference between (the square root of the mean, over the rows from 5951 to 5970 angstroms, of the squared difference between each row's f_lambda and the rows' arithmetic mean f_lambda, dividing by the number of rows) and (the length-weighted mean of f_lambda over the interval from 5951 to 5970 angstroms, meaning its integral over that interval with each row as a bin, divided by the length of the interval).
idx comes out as 28.3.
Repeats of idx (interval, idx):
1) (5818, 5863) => 28.9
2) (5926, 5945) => 28.3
